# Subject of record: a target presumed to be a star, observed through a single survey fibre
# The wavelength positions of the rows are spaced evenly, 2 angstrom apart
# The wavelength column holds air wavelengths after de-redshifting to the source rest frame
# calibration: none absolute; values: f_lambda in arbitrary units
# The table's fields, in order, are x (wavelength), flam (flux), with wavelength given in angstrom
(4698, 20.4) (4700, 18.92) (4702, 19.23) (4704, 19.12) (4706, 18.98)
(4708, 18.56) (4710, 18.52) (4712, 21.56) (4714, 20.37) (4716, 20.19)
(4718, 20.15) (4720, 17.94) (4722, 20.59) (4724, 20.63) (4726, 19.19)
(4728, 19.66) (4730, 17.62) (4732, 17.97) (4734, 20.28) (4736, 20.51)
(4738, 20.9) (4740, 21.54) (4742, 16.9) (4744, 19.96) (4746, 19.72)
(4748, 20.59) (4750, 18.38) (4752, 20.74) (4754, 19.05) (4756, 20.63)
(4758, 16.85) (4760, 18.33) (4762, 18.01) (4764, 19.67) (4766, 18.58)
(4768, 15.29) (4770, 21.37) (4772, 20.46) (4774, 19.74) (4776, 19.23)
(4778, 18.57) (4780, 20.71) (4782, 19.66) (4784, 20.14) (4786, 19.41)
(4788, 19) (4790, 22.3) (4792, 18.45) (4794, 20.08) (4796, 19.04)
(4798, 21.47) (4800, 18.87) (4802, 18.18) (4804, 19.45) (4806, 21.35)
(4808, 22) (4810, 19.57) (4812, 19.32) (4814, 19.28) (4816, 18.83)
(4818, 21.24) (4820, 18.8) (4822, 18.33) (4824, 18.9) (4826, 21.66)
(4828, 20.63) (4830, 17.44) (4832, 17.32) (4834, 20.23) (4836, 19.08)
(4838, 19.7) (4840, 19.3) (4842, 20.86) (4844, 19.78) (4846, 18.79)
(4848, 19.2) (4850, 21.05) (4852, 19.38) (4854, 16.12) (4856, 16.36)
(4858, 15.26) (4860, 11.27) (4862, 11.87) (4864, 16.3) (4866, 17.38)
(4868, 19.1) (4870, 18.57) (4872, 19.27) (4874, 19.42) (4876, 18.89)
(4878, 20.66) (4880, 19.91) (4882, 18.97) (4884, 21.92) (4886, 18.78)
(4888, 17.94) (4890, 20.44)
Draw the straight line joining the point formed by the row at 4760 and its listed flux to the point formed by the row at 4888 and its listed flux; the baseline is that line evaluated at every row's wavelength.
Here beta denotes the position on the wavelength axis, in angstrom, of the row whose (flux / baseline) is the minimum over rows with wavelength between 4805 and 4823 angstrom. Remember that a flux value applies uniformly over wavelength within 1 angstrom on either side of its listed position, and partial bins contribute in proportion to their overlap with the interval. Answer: 4822 angstrom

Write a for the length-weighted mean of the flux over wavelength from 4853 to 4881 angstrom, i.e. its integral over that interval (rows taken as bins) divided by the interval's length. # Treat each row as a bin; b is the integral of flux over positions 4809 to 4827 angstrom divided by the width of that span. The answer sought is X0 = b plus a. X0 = 36.7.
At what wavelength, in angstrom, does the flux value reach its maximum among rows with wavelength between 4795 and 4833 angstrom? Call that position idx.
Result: 4808 angstrom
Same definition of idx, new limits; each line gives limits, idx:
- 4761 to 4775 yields 4770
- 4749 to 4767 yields 4752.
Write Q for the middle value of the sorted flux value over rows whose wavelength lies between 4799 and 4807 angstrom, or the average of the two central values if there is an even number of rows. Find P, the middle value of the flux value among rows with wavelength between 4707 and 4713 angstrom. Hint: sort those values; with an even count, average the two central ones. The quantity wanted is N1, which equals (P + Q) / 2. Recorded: 18.9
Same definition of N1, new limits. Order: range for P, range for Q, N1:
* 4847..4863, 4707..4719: 18.2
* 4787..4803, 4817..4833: 18.9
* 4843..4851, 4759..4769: 18.9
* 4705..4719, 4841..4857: 19.7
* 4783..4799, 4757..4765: 19.0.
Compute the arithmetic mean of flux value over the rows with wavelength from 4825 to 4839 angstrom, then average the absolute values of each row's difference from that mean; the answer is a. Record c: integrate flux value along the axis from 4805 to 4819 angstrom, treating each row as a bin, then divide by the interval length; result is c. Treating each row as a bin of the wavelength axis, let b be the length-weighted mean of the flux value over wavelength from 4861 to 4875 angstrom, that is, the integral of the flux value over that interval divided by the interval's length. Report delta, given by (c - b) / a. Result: 2.2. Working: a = 1.28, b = 17.4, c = 20.2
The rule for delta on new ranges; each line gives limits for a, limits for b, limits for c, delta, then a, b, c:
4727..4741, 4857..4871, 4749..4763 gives 2.7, 1.17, 15.7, 18.9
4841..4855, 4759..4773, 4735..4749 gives 1.1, 1.09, 18.8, 20.0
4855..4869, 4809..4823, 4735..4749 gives 0.3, 2.20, 19.3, 20.0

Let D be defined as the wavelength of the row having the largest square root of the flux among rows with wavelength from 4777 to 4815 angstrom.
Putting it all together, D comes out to 4790 angstrom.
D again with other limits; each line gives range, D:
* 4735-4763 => 4740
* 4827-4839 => 4828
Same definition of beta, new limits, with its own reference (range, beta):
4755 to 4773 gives 4768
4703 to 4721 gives 4720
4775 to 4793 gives 4792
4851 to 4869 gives 4860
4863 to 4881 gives 4864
